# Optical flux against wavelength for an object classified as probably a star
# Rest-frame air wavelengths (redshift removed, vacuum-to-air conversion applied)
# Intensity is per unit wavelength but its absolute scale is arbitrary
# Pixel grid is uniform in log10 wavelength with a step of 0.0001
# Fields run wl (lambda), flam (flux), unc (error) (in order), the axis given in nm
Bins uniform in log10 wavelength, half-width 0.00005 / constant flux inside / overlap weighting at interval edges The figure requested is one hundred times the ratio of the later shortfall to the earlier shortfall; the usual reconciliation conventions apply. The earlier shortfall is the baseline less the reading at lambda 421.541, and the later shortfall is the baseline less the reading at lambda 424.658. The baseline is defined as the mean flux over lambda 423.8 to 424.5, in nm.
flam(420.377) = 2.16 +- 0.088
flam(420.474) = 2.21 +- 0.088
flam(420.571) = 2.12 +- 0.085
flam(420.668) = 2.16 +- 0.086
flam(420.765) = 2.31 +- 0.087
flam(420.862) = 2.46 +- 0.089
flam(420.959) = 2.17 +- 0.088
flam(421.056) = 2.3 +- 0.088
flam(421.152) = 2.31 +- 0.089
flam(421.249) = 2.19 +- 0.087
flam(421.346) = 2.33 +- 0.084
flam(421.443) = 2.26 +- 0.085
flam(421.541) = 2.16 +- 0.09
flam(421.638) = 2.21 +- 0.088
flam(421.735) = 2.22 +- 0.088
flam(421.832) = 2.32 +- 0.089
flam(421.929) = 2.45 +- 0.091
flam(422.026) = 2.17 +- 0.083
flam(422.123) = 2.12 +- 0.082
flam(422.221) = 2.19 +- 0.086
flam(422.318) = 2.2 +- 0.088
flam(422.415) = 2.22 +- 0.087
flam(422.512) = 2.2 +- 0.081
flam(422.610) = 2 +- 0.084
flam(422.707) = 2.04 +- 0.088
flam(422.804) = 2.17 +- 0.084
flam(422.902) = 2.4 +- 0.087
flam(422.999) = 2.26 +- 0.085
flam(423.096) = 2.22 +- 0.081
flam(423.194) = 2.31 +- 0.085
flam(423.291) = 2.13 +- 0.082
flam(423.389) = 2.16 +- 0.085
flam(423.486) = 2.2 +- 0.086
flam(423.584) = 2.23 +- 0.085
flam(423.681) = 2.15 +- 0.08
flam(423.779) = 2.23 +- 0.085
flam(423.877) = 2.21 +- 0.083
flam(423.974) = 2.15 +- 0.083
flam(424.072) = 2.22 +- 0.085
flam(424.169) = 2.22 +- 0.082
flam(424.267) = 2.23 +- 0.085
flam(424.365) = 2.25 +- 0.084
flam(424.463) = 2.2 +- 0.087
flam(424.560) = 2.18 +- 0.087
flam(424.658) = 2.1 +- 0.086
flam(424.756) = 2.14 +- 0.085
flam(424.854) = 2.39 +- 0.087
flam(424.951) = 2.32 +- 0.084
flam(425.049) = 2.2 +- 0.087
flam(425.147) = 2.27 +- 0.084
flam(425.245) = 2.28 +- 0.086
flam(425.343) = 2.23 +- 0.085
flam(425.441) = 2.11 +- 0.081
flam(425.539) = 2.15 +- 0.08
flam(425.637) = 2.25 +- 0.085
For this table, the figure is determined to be 217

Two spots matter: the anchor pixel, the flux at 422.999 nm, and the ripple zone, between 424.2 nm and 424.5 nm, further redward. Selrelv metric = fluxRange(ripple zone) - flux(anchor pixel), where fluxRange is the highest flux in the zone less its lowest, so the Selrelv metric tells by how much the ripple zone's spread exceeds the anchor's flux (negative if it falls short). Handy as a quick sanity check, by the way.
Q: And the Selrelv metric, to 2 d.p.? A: -2.21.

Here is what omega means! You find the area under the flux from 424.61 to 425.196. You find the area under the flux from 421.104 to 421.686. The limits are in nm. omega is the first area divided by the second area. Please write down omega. 1.005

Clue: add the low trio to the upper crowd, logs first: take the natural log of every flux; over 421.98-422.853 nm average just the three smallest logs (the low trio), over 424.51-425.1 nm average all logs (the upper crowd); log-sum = 1.52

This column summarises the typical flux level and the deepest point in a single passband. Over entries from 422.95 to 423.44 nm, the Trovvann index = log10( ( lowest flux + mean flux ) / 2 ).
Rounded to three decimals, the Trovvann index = 0.337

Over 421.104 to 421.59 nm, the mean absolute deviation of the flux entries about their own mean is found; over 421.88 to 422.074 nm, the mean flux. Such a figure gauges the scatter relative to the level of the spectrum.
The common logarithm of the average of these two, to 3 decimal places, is 0.074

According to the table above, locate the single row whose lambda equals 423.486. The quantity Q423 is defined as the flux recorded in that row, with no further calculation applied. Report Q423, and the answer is 2.2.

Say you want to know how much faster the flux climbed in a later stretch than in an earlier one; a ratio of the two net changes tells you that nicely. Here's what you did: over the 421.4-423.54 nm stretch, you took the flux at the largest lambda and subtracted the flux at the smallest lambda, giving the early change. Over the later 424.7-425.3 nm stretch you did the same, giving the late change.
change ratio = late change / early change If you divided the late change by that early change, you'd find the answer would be -2.33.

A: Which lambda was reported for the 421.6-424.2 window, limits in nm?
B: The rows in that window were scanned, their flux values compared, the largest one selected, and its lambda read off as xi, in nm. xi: 421.929 nm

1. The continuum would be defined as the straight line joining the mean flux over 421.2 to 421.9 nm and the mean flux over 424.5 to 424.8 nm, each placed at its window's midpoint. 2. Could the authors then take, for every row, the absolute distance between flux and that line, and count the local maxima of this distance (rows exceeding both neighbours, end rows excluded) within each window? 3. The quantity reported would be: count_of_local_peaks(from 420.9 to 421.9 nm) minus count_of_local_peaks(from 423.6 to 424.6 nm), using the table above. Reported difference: 0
